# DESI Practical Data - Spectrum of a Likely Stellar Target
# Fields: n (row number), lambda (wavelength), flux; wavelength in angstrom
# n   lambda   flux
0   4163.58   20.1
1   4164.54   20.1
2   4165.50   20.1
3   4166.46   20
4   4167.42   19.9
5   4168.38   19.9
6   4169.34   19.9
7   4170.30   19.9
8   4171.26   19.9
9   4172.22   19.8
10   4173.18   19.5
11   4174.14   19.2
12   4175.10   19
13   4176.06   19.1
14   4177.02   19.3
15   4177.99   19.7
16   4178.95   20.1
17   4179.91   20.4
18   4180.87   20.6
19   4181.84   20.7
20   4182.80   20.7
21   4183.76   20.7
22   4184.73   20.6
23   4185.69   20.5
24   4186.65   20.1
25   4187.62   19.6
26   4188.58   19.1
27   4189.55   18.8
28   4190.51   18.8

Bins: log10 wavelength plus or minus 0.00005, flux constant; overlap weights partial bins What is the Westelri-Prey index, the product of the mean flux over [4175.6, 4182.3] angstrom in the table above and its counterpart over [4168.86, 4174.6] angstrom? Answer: 394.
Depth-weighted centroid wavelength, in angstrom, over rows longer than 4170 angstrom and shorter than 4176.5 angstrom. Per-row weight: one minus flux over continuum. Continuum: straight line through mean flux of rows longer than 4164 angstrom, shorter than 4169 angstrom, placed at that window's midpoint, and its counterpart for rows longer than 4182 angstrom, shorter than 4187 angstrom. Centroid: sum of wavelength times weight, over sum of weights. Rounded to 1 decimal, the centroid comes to 4174.3 angstrom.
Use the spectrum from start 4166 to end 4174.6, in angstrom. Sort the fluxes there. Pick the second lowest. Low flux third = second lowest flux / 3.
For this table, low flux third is 6.50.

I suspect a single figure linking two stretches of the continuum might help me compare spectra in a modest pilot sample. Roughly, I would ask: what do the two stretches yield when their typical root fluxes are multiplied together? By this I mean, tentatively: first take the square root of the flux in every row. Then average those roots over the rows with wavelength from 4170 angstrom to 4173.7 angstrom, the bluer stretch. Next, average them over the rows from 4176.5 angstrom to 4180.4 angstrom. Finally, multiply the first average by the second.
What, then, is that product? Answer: 19.8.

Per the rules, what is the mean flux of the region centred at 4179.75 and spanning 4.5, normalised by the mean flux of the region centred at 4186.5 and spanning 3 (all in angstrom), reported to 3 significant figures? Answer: 1.01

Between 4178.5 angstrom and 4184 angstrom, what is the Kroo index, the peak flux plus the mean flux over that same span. 41.2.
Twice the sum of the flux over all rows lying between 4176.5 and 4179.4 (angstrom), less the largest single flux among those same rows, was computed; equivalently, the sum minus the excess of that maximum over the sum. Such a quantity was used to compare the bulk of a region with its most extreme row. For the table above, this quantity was 98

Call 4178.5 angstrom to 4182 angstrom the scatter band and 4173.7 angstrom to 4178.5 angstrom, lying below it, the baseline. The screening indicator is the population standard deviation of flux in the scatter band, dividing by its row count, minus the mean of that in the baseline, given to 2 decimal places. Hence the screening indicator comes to -19.03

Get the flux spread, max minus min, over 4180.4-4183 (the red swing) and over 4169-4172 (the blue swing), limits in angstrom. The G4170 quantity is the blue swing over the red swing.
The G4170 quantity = 0.0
